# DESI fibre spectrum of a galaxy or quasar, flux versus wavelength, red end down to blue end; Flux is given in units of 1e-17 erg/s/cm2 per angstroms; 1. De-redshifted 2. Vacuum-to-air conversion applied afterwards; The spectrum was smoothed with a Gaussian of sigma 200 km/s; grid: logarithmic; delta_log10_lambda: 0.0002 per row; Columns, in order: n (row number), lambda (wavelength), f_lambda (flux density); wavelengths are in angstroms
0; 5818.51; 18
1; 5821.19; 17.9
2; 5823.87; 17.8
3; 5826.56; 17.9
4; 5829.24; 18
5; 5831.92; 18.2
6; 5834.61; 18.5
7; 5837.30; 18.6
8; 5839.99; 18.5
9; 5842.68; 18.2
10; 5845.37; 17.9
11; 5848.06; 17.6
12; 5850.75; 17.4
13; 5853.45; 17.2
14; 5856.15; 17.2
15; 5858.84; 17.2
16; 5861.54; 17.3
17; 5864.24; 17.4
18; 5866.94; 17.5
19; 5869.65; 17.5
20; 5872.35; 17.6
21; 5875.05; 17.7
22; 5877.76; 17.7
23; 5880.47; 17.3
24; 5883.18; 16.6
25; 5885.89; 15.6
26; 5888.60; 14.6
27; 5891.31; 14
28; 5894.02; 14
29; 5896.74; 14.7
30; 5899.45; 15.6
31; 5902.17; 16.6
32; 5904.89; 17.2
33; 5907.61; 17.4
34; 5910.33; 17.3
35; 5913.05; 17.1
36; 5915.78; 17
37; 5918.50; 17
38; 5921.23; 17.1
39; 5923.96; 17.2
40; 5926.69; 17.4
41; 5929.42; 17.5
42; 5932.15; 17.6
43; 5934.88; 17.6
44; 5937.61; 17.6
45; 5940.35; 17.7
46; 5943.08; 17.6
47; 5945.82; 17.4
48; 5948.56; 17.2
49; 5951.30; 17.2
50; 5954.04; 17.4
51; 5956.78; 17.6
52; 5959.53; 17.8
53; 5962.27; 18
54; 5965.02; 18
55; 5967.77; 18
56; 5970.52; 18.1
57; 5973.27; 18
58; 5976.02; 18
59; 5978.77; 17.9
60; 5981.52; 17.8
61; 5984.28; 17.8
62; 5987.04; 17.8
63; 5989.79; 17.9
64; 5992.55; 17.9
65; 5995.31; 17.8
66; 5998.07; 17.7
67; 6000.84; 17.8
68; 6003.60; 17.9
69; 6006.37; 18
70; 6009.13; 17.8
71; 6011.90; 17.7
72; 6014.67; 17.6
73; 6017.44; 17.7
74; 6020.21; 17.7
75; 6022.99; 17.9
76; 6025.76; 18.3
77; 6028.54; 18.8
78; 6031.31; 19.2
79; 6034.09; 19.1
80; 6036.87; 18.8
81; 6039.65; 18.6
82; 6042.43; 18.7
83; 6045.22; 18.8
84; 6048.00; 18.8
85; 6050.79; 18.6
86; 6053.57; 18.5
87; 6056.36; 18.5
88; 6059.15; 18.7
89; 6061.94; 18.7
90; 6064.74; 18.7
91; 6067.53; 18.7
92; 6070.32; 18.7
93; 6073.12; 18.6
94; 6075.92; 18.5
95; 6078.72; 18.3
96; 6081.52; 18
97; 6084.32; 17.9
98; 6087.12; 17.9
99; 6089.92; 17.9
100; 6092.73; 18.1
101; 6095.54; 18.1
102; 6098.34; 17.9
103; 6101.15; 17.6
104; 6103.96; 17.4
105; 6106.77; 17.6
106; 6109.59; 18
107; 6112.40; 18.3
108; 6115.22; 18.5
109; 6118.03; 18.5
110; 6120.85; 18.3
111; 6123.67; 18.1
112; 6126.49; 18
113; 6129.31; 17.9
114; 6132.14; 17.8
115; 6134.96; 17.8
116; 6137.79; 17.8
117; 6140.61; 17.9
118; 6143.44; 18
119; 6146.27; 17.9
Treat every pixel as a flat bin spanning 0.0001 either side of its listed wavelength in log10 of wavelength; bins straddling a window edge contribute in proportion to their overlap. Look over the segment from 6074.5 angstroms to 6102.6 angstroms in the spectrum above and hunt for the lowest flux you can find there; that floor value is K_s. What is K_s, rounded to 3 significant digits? 17.6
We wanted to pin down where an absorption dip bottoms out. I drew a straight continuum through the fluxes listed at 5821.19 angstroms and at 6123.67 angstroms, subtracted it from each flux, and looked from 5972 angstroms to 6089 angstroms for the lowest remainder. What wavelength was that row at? 6014.67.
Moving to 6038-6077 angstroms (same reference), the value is 6075.92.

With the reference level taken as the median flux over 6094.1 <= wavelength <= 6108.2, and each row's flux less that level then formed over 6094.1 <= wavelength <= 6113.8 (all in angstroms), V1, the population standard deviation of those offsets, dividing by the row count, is 0.30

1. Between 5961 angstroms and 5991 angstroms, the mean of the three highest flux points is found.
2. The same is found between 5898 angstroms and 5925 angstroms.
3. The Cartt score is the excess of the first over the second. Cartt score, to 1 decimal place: 0.7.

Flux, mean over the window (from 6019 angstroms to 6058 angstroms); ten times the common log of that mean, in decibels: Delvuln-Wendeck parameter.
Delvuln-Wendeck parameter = 12.7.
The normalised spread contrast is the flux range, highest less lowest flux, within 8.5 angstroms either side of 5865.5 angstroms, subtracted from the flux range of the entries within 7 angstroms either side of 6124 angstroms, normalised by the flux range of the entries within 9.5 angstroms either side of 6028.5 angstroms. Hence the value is 0.1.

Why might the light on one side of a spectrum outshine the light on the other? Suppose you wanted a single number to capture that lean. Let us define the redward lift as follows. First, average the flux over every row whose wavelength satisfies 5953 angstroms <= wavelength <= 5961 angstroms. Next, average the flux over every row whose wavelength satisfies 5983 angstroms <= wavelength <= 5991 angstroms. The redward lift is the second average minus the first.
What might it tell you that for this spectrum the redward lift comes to 0.23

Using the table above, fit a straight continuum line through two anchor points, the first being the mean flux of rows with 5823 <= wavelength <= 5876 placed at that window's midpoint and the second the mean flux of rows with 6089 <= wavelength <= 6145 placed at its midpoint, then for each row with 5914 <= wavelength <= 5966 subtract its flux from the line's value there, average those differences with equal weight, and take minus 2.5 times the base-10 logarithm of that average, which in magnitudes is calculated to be 1.1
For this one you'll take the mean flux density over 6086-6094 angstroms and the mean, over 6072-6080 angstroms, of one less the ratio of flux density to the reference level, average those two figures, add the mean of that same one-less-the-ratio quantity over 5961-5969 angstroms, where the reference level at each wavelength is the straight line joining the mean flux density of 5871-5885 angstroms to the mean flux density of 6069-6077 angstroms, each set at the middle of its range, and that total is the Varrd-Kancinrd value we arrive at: 8.98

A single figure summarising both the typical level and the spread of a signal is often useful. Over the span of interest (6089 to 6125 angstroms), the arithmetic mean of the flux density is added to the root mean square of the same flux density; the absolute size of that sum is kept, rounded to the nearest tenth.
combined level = 36.0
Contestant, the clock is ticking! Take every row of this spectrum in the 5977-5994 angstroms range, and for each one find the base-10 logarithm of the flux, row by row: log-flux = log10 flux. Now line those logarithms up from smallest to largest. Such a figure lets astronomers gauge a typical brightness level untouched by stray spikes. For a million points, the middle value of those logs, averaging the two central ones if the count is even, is 1.252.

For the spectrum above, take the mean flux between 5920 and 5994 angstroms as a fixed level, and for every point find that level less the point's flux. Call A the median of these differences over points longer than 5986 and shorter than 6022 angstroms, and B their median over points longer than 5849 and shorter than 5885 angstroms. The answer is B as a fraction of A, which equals -2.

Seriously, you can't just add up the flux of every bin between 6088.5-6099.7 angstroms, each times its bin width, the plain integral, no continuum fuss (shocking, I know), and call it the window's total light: 202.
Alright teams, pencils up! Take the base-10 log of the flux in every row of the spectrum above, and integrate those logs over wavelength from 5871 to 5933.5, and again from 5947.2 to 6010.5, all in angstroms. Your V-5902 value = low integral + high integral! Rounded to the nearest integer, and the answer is 155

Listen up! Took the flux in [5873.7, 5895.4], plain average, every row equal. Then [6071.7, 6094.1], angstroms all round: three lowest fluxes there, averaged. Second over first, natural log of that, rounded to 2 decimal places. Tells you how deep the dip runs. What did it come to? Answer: 0.12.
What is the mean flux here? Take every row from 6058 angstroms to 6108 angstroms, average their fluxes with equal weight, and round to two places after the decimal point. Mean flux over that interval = 18.18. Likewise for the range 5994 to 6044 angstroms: 18.17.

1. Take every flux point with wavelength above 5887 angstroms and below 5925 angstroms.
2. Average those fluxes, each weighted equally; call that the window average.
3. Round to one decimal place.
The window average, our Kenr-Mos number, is 16.2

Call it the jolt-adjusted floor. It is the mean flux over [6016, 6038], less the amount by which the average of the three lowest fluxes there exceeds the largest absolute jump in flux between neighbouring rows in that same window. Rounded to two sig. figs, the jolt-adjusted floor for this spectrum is 1.2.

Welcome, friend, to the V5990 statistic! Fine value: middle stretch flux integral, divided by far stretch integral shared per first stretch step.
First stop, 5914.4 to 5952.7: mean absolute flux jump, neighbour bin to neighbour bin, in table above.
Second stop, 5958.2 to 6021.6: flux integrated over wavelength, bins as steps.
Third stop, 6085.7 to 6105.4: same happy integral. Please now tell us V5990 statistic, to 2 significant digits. 0.30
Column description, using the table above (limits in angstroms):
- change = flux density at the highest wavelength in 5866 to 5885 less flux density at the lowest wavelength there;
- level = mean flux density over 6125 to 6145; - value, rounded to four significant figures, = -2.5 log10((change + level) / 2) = -2.323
